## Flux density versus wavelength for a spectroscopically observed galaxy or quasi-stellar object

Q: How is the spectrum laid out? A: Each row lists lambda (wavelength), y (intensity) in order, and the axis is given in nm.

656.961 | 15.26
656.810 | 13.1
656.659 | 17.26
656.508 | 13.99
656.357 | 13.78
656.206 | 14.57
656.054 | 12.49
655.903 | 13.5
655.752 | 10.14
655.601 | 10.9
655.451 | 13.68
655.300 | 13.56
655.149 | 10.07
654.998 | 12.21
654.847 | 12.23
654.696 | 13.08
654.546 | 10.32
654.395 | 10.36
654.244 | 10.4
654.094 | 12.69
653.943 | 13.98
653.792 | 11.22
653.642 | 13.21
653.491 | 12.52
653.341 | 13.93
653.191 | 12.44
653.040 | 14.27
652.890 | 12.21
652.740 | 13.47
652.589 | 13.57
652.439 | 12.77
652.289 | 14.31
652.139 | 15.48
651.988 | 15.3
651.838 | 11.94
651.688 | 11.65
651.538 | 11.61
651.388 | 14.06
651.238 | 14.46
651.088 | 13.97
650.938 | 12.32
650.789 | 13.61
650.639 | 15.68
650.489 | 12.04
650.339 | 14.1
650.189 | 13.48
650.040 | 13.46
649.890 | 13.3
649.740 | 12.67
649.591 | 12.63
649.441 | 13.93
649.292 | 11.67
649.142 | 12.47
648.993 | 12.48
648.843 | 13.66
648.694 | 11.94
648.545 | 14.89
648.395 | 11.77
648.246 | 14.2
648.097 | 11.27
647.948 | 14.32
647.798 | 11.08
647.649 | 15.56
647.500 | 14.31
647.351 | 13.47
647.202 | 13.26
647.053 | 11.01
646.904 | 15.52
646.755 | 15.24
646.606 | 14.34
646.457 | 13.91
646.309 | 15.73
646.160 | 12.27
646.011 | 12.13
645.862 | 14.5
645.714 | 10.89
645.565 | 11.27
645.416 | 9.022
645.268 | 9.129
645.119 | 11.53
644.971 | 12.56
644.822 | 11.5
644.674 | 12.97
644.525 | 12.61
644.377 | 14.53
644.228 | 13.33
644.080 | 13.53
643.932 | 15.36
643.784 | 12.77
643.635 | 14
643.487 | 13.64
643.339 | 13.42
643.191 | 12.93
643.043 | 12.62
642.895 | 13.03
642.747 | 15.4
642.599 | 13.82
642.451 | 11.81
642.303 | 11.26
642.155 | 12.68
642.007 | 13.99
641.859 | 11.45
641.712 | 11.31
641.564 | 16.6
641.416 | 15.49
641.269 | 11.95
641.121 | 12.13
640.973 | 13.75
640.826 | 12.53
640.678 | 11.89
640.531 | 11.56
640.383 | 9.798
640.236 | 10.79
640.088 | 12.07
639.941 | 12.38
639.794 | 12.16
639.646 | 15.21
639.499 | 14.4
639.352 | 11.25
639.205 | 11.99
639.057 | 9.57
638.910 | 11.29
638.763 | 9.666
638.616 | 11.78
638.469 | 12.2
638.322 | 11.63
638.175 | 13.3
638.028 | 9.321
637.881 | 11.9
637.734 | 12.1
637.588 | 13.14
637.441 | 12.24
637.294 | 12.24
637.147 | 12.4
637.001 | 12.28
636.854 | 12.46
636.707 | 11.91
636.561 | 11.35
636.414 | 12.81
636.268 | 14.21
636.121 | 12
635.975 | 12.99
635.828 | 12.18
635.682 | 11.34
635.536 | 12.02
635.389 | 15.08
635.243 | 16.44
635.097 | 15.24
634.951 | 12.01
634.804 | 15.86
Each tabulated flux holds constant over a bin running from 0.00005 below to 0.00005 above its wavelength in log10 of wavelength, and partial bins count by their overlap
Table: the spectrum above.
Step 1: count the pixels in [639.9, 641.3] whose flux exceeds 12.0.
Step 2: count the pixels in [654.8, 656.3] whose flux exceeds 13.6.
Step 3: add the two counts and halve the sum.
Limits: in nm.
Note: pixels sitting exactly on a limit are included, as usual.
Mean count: 3.5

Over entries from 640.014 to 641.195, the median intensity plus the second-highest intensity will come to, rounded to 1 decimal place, 24.5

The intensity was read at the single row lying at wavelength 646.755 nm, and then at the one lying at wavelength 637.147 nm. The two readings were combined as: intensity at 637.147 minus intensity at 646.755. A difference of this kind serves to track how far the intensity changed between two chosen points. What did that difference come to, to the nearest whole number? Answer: -3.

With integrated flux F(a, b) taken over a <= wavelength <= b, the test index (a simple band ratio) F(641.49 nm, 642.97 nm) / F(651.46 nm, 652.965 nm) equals 0.98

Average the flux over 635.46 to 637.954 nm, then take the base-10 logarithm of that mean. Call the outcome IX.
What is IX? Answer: 1.09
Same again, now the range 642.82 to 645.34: 1.11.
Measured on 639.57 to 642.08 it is 1.10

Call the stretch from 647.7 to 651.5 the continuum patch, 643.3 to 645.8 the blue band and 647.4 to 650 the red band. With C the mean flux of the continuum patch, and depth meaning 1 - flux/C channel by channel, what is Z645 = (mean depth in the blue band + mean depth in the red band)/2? 0.031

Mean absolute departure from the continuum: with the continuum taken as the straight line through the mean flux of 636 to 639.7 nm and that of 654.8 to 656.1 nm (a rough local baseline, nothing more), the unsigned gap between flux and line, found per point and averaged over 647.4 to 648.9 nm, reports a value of 1.67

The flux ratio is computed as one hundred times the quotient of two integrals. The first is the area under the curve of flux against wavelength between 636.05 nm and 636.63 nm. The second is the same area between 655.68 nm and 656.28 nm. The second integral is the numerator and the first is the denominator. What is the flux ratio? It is 104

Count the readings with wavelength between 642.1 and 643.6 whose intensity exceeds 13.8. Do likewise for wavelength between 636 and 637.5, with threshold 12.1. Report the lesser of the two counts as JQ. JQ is 2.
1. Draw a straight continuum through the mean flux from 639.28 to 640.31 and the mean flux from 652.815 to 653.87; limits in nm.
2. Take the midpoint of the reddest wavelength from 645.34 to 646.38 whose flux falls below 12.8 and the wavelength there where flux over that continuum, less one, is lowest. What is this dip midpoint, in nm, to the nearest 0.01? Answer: 645.79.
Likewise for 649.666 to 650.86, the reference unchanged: 650.49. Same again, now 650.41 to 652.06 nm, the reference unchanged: 651.69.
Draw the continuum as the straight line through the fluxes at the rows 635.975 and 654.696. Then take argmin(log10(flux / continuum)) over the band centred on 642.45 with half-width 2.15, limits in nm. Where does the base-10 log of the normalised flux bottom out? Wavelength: 640.383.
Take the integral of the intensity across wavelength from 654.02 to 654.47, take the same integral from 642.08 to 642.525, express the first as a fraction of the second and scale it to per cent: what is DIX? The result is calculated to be 95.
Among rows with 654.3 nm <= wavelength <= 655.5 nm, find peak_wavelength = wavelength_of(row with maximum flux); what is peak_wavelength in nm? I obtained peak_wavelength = 655.451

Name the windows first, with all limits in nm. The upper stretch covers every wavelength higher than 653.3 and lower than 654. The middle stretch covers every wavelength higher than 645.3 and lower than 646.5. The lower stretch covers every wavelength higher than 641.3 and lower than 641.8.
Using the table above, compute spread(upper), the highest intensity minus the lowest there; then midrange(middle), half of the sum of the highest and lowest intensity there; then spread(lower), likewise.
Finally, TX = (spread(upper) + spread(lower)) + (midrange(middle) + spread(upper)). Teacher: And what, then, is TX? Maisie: 23.2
